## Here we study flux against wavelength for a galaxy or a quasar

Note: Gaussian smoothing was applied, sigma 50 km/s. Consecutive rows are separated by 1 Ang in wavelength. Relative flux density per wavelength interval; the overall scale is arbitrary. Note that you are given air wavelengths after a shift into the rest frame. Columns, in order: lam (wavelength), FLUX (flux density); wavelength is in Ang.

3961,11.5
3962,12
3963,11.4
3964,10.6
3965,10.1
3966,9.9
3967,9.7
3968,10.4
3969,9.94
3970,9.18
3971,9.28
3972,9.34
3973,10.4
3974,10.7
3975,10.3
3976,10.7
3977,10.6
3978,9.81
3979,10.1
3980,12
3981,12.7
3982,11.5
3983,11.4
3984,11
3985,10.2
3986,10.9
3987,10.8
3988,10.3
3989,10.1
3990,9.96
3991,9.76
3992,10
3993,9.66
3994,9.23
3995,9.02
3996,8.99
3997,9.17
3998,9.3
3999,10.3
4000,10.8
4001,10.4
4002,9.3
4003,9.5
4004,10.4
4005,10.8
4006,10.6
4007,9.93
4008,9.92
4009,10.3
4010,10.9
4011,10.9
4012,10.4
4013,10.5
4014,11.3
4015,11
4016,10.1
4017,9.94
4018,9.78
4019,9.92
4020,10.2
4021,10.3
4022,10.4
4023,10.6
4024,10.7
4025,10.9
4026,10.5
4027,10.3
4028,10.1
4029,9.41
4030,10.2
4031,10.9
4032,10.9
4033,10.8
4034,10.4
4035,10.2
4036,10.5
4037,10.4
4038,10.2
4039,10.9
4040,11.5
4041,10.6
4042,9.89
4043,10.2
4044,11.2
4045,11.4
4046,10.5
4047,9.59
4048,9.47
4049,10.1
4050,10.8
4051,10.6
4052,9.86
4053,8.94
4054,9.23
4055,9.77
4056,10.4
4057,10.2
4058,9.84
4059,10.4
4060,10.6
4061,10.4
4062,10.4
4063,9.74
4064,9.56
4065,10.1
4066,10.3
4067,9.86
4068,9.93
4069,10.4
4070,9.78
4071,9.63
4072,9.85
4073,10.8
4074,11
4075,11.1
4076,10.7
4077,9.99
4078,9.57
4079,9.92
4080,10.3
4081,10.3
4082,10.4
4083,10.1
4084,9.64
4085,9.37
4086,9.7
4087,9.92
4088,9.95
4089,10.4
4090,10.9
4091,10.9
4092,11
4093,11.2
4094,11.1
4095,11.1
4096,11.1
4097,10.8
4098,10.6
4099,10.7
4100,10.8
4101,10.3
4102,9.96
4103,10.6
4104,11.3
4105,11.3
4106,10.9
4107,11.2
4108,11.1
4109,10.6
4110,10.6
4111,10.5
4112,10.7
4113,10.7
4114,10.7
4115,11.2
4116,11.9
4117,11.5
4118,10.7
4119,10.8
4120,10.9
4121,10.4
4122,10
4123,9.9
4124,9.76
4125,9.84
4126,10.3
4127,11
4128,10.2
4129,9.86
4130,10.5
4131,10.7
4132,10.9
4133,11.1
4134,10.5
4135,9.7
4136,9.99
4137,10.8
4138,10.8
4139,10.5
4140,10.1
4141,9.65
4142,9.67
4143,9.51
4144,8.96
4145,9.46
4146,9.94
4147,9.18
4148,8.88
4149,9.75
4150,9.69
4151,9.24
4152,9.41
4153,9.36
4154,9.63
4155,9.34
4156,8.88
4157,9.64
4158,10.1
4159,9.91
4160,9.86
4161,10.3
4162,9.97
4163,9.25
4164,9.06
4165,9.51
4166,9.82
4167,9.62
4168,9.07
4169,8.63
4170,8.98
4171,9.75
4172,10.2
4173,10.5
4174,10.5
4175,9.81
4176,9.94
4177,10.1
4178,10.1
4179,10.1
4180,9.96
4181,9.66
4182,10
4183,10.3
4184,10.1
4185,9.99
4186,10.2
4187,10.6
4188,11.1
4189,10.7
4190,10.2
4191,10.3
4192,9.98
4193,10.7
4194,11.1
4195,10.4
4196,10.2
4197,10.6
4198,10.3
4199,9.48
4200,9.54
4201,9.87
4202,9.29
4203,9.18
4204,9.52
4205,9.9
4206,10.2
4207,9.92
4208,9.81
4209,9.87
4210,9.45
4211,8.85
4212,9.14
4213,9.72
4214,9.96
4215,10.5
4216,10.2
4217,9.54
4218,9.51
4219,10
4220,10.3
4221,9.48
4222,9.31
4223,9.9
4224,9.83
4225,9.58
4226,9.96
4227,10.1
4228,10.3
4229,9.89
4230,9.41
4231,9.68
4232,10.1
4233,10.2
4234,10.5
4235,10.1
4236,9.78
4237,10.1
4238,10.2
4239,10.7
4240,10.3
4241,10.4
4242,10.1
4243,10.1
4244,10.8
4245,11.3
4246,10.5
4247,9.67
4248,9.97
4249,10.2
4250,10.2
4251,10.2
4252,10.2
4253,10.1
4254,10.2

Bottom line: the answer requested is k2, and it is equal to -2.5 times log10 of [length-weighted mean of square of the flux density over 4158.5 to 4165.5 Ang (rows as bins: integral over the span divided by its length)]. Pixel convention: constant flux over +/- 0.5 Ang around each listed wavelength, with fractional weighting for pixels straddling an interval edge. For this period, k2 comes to -4.93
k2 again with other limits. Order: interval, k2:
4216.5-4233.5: -4.96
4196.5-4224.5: -4.95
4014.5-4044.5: -5.09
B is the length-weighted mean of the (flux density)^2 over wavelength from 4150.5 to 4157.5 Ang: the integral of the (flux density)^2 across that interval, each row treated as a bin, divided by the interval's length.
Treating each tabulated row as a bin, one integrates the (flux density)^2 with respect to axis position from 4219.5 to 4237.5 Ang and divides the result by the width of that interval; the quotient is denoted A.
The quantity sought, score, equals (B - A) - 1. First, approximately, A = 98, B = 88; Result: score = -12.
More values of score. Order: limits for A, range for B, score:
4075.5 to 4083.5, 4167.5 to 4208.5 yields -4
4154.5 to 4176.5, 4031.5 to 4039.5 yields 16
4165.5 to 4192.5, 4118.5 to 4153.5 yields 0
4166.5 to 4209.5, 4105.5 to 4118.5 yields 19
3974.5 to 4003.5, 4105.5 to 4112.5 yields 9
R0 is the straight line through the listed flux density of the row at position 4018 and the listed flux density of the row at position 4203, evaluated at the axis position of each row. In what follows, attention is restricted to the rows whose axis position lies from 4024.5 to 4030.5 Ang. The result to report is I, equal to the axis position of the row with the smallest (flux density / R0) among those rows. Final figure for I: 4029 Ang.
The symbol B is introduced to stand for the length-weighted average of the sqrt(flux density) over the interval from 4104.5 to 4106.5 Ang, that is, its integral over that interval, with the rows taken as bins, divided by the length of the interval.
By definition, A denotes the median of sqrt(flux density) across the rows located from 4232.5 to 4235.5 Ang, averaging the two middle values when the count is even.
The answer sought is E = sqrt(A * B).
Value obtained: 3.26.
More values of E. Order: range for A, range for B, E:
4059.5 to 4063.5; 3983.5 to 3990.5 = 3.23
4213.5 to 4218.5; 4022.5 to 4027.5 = 3.21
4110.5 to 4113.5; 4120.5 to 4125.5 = 3.21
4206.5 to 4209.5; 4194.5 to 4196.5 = 3.18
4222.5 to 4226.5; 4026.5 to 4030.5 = 3.15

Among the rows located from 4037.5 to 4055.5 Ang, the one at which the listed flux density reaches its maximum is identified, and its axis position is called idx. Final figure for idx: 4040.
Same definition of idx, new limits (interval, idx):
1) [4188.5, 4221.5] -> 4194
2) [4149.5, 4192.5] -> 4188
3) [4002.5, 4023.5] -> 4014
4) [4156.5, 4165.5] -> 4161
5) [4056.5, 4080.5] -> 4075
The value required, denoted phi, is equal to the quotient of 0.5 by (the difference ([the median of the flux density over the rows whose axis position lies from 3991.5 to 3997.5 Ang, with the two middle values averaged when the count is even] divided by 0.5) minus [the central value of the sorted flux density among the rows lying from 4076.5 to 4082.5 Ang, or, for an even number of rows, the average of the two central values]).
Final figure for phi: 0.061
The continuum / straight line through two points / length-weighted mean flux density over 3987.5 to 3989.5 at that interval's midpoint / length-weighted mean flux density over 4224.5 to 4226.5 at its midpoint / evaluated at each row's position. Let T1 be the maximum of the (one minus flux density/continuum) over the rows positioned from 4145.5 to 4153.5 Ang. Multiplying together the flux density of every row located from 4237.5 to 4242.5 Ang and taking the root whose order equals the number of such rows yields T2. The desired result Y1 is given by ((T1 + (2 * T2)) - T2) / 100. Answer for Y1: 0.104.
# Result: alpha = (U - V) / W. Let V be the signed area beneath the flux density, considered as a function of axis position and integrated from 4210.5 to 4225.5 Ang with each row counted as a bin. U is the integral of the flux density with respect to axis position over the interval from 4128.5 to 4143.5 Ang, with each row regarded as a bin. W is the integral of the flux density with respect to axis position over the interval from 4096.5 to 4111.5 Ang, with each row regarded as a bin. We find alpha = 0.05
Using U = 154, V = 146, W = 161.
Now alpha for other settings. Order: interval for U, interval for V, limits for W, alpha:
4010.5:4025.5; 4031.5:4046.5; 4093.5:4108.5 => -0.02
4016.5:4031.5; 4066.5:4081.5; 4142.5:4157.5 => 0.01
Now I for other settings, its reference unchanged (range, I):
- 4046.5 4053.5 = 4053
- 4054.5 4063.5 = 4063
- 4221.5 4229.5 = 4222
